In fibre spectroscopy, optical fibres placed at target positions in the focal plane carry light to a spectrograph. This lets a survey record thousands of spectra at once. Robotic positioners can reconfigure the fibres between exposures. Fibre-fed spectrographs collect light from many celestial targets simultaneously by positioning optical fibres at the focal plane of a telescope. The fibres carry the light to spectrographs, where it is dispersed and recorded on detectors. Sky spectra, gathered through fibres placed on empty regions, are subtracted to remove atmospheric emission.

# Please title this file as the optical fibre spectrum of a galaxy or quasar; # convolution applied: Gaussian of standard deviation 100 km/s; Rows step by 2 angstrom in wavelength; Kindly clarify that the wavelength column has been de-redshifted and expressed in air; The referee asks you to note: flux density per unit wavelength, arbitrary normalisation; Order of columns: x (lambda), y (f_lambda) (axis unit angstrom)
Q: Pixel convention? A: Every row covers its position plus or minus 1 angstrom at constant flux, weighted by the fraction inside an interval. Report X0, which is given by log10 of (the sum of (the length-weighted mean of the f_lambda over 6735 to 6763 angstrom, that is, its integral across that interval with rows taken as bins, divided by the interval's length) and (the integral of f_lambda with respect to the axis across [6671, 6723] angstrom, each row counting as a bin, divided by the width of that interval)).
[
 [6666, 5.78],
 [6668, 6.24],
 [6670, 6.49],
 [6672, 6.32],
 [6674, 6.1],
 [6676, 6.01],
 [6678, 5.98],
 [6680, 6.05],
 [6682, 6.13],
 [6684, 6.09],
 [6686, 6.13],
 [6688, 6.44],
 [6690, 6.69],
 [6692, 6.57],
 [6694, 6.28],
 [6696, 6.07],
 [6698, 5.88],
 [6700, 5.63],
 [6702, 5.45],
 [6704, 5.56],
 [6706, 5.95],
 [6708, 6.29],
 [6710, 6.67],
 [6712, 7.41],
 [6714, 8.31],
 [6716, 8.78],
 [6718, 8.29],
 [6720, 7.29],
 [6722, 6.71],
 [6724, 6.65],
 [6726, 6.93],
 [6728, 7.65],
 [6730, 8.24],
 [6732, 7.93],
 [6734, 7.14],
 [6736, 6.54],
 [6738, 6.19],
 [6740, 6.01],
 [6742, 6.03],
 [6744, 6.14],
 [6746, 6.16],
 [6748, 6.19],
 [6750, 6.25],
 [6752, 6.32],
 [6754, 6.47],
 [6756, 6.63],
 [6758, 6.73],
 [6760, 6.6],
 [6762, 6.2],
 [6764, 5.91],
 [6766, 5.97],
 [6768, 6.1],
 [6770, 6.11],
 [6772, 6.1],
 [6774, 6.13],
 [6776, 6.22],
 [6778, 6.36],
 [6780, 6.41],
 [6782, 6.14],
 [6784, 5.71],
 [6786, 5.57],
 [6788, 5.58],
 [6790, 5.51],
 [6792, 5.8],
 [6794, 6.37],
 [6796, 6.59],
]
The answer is 1.11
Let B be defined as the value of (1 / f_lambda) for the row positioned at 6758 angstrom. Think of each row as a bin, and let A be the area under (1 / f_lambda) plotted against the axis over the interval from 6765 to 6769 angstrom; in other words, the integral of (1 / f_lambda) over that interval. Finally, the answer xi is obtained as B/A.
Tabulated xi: 0.22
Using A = 0.663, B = 0.149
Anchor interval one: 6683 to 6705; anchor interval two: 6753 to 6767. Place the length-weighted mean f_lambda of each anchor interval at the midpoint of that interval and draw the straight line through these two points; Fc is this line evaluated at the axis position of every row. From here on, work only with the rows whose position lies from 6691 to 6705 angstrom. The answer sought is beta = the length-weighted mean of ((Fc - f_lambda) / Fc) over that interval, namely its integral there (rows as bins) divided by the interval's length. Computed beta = 0.03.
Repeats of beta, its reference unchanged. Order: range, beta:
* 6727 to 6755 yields -0.06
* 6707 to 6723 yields -0.21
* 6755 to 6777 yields 0.02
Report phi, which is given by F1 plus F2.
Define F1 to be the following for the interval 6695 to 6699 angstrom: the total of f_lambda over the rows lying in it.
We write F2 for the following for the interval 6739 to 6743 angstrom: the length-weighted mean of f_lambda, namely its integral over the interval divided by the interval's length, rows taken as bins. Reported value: 18.0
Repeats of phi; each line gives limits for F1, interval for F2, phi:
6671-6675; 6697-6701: 18.2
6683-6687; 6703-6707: 18.0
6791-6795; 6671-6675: 18.4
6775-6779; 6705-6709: 18.7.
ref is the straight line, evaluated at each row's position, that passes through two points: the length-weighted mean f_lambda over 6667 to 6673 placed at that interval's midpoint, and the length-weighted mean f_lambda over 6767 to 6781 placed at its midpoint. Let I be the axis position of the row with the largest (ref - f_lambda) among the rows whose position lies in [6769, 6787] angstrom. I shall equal 6786 angstrom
